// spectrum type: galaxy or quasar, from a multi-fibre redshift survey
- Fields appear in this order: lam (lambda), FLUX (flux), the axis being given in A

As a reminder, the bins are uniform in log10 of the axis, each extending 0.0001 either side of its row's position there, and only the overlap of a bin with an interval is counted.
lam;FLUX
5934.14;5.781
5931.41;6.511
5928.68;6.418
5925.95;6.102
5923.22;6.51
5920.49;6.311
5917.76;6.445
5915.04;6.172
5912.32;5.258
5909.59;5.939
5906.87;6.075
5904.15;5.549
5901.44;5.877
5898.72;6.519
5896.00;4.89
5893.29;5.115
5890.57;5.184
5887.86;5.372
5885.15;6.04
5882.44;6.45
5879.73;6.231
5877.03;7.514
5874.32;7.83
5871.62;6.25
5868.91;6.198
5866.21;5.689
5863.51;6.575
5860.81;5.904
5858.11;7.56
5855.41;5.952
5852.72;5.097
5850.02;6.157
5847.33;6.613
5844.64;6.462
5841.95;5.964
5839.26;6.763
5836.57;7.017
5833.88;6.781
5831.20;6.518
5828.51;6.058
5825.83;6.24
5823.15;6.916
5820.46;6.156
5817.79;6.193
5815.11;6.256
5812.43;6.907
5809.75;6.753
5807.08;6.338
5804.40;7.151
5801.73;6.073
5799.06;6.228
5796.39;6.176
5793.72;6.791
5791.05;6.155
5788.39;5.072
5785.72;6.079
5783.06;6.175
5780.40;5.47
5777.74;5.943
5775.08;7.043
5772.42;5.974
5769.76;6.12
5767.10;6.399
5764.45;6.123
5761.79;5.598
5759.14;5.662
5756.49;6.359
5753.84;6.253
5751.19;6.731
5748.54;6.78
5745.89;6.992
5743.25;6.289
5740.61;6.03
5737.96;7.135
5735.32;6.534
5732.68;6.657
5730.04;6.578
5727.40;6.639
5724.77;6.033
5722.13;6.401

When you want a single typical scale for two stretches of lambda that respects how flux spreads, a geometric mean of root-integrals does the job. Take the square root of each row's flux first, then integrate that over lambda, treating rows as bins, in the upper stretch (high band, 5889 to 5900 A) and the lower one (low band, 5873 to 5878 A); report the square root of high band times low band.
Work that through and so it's 19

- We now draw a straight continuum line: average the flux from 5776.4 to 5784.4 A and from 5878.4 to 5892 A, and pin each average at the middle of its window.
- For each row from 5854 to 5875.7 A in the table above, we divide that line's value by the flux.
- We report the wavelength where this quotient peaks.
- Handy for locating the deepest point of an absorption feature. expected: 5866.21 A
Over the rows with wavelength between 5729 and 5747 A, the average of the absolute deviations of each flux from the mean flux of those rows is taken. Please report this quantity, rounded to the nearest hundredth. 0.28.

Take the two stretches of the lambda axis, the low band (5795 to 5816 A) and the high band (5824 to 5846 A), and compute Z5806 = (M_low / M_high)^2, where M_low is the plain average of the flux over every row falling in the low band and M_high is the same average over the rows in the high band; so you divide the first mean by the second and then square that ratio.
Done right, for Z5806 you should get 1.00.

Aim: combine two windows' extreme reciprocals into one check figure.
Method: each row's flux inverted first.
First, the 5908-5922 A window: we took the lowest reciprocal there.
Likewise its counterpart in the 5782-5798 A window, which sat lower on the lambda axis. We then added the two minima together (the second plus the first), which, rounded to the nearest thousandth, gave 0.302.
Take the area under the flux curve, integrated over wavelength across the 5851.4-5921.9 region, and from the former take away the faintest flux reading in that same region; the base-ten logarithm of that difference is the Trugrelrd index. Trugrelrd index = 2.63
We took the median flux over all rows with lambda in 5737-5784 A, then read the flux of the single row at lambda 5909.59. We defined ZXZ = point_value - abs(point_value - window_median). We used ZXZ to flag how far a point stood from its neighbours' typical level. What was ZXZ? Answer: 5.66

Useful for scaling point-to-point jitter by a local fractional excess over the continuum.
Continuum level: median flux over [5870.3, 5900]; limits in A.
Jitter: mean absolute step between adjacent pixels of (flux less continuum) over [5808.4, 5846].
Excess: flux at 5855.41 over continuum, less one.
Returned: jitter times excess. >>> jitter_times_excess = -0.017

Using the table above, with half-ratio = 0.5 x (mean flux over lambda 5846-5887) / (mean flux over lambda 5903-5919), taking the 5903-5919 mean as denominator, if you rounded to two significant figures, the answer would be 0.54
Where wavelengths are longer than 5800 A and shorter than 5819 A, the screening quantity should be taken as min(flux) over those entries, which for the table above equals 6.073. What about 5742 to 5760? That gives 5.662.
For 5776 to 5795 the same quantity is 5.072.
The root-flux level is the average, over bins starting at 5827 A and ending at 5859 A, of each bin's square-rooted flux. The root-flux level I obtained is 2.53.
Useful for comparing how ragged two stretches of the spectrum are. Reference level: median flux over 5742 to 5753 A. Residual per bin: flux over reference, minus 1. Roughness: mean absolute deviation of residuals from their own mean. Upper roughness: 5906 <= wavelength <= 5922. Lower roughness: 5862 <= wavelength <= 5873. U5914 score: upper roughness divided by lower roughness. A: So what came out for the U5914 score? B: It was 1.2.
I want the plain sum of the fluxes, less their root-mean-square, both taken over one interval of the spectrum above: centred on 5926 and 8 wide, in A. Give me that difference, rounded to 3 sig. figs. 12.7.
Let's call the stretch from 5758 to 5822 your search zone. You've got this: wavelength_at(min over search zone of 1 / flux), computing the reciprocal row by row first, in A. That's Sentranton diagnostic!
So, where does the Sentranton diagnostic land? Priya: 5804.40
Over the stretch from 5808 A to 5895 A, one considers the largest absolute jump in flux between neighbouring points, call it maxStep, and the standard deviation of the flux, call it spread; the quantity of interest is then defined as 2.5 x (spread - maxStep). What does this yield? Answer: -2.5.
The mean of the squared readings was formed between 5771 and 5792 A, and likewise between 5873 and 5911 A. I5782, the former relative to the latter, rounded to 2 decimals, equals 0.97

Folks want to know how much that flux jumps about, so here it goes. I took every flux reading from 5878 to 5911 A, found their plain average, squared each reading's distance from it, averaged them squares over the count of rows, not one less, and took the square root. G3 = 0.52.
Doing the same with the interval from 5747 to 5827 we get 0.46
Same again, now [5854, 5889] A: 0.73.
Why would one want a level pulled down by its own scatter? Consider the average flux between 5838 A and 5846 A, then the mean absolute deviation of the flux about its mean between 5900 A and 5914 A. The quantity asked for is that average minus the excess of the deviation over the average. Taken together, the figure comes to 12.52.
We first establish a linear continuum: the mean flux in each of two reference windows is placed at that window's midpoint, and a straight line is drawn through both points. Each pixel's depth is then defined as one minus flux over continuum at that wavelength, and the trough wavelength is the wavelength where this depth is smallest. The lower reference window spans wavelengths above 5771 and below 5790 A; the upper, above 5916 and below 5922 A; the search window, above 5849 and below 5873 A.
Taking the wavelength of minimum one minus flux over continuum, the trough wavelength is 5858.11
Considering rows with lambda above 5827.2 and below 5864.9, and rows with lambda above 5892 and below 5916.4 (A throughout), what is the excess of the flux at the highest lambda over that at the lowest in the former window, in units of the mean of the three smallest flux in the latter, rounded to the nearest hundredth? 0.10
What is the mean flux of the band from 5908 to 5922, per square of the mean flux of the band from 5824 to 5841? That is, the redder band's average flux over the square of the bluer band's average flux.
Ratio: 0.140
